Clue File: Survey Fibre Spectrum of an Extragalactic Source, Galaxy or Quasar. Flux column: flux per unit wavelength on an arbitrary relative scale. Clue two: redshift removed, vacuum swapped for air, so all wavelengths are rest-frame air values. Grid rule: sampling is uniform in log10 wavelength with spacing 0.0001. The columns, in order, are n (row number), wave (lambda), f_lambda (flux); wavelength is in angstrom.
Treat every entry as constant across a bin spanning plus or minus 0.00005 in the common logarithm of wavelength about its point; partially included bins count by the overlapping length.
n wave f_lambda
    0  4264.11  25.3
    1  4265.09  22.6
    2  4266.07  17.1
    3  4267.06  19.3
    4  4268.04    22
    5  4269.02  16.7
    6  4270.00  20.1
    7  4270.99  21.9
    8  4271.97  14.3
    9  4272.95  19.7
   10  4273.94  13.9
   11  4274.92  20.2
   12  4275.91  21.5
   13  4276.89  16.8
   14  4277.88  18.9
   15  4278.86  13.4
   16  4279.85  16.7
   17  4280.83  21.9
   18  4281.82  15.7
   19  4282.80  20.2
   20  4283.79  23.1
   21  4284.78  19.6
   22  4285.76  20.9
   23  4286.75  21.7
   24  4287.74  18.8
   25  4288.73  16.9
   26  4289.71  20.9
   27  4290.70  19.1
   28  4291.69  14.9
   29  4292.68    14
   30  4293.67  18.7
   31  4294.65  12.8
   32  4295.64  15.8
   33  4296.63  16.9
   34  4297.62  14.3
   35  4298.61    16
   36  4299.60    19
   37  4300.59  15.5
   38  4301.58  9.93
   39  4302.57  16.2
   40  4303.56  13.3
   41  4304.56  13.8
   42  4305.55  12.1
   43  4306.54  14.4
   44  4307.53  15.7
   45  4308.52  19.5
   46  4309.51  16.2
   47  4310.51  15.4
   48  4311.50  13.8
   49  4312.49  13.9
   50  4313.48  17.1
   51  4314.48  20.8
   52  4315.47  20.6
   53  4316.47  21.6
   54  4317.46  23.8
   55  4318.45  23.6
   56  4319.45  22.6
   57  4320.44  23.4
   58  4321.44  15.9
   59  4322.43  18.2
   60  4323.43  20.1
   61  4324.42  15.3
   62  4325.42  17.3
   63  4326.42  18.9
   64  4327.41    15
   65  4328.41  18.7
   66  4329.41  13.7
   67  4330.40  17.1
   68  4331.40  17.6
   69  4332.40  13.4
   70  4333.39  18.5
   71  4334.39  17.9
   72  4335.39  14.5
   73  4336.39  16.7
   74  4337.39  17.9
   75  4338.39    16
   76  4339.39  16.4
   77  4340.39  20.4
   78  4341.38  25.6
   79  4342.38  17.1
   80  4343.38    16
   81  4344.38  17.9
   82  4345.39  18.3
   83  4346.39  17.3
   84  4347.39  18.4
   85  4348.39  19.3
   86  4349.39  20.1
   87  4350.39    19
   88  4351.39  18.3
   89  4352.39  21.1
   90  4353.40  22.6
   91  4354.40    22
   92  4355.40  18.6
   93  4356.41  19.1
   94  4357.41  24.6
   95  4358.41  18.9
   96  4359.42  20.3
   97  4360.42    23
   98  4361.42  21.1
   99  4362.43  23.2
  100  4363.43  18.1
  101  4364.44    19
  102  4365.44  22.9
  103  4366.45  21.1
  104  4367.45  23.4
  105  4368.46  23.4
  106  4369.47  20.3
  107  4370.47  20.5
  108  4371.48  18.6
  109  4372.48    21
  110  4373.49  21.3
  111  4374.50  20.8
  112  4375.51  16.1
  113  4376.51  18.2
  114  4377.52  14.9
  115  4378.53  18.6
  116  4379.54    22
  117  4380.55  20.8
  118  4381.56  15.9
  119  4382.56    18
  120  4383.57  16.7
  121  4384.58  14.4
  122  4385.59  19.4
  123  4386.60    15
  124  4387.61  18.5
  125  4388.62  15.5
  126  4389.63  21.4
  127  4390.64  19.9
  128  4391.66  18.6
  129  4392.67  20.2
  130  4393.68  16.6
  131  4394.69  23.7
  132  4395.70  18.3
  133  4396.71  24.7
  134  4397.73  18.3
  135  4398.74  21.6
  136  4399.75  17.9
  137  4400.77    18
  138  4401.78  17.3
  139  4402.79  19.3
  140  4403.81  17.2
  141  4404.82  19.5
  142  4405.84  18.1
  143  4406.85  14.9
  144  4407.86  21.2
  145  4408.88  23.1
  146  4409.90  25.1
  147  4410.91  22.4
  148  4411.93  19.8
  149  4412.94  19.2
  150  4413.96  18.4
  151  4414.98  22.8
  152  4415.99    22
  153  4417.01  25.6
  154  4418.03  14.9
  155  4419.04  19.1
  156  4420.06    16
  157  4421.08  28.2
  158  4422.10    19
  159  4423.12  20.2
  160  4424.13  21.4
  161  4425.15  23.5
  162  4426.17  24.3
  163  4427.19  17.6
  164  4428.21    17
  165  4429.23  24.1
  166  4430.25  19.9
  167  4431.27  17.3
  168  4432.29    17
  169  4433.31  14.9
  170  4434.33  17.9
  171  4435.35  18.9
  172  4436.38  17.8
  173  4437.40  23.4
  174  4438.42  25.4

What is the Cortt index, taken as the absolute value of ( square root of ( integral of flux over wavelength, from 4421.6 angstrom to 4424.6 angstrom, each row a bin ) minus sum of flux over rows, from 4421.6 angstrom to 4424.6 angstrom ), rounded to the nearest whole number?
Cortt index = 53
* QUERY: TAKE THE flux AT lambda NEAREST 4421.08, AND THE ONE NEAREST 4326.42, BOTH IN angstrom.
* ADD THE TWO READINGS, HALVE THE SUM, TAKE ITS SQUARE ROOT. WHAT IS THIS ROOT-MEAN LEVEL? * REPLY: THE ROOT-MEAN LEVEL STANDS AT 4.85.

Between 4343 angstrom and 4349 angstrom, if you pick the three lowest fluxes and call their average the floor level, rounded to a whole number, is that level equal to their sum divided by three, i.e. 17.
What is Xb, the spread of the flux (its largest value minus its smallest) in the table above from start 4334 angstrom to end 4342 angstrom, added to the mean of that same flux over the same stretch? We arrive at 29.3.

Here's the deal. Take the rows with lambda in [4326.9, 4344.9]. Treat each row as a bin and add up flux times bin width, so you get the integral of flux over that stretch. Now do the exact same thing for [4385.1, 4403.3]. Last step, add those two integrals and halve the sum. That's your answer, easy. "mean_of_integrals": 329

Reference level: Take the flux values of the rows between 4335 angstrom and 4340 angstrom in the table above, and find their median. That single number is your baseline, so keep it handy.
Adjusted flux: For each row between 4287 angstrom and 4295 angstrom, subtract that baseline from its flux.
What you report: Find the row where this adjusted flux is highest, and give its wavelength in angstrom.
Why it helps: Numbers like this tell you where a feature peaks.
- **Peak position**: 4289.71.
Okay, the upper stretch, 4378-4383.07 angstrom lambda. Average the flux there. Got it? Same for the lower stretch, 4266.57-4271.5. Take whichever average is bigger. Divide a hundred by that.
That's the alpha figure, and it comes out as 5.00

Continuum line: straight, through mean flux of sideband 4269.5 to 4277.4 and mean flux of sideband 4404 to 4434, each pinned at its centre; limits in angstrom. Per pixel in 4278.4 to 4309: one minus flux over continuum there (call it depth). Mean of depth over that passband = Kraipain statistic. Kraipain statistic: 0.10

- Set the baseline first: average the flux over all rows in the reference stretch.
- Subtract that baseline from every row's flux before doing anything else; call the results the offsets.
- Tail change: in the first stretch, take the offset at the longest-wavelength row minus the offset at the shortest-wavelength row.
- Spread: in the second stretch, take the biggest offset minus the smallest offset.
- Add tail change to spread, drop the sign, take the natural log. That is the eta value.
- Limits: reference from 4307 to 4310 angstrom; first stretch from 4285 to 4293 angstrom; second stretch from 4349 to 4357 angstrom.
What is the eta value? 1.0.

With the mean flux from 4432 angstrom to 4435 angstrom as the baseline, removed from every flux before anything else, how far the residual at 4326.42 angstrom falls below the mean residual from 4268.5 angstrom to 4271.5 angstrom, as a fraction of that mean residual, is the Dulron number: 0.2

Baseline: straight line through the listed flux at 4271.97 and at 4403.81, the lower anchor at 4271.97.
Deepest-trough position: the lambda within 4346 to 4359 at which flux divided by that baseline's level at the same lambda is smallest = 4346.39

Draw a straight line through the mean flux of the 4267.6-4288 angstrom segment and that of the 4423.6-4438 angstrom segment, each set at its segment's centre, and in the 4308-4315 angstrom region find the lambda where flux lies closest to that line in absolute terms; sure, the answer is 4308.52 angstrom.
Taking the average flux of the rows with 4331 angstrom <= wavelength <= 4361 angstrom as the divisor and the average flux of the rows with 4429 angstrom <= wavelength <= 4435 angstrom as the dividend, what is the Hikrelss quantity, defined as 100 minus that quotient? 99.0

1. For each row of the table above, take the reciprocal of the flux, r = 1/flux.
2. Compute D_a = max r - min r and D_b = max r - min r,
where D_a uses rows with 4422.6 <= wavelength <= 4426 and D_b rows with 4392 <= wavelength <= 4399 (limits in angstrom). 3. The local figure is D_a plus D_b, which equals 0.027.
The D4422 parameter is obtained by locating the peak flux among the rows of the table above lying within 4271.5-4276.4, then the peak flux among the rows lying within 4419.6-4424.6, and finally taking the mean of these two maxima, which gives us 25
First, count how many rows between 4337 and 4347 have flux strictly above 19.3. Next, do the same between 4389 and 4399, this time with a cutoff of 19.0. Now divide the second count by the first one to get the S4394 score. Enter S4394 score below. 3.0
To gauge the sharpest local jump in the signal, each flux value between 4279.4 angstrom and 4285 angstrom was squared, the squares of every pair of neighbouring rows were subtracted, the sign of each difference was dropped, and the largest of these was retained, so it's 233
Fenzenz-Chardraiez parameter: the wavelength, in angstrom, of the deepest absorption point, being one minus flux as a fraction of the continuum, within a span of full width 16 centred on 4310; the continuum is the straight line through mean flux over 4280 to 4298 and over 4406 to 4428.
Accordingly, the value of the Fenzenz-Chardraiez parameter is 4305.55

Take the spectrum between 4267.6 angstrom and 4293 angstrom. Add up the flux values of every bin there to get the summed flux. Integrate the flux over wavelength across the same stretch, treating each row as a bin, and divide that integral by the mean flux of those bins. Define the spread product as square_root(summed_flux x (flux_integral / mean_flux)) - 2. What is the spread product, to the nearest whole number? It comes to 109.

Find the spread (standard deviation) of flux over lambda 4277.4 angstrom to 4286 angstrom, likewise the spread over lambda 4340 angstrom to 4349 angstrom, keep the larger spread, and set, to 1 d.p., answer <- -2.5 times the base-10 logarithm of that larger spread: -1.2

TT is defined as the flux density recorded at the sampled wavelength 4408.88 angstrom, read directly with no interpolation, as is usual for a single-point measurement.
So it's 23.1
